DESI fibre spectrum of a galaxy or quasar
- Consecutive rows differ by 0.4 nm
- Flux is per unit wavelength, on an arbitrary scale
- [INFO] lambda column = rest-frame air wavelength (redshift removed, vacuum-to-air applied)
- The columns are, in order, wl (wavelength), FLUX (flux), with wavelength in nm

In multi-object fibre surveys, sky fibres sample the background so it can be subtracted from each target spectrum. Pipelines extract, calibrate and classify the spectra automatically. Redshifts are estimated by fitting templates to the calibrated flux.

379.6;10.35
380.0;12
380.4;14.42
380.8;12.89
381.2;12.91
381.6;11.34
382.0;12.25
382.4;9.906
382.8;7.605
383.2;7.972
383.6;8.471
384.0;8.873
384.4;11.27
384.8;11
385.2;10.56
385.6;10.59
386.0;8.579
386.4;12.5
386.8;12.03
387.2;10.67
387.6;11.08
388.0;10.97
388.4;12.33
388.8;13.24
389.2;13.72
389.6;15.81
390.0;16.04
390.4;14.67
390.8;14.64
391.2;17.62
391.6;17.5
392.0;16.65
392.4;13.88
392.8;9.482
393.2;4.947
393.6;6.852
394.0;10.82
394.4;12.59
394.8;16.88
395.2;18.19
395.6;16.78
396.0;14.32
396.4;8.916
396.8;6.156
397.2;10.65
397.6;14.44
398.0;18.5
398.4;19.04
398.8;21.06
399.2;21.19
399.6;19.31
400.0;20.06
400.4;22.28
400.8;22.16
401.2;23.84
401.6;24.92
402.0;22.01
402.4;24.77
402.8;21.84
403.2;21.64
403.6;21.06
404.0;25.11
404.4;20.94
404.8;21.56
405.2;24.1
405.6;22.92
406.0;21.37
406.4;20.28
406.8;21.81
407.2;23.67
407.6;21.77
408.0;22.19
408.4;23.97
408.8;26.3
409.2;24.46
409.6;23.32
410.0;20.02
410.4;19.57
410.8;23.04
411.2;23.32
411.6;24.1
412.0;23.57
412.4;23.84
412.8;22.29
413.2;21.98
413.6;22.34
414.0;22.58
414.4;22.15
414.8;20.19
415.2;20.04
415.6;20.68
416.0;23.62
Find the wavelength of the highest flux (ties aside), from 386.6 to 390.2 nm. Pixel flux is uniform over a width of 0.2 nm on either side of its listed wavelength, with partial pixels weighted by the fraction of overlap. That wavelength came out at 390.0 nm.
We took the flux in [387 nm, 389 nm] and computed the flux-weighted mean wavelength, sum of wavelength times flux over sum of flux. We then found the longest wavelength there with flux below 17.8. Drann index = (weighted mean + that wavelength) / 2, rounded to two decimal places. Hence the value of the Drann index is 388.42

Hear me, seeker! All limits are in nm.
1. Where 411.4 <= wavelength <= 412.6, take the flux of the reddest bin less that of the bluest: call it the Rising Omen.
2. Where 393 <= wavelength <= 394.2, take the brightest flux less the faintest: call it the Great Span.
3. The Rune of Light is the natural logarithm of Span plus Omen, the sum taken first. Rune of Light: 1.7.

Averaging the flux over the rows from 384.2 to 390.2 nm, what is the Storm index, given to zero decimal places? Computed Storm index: 12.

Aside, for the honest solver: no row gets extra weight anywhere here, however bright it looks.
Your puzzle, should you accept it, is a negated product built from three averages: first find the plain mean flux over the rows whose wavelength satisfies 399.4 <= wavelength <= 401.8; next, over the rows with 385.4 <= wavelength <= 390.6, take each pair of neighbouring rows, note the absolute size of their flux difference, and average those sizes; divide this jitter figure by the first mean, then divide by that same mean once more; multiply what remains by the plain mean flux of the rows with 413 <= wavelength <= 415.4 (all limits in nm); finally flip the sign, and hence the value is -0.05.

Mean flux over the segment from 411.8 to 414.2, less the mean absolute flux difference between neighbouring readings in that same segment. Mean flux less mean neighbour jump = 22.2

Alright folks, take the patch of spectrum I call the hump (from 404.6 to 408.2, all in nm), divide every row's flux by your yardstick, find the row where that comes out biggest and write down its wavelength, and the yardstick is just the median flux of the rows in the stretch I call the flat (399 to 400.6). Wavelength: 405.2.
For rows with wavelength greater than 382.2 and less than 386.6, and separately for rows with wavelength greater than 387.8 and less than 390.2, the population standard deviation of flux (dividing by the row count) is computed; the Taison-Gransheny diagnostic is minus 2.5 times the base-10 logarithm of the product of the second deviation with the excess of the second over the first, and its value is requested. 1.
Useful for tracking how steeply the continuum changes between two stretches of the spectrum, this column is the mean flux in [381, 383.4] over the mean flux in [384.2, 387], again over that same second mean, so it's 0.086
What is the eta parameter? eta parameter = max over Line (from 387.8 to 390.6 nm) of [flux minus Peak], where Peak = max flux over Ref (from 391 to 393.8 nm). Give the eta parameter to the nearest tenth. -1.6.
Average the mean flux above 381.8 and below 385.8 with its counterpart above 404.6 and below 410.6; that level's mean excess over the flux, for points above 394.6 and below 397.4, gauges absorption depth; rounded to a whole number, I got 3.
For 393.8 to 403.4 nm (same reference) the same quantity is -2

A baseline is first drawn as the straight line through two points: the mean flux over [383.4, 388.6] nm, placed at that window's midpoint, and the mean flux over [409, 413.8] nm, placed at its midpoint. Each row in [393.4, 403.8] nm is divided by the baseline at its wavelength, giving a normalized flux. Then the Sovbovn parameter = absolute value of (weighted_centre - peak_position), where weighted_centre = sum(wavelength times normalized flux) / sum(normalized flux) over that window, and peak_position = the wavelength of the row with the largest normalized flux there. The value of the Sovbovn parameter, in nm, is 2.52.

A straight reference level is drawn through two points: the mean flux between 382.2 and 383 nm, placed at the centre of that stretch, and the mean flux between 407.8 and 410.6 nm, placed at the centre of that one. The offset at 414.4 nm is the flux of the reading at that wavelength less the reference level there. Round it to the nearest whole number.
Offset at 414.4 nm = -3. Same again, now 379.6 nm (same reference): 3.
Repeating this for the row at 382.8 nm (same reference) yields -1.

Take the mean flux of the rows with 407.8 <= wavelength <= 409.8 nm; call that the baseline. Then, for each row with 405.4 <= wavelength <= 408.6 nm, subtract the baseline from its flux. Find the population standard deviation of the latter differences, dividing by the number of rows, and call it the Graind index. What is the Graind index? 1.15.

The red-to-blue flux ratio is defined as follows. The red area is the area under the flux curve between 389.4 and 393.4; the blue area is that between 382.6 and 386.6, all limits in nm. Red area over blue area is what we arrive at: 1.4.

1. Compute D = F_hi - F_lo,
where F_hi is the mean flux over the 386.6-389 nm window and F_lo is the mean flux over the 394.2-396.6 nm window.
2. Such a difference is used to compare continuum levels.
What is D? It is -3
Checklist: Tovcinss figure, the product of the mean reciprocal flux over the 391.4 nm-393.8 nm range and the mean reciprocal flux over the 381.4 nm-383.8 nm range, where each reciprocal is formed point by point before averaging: 0.012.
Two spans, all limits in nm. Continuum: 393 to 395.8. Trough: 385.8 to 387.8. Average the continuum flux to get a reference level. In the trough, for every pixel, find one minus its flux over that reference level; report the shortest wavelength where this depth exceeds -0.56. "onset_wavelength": 386.0 nm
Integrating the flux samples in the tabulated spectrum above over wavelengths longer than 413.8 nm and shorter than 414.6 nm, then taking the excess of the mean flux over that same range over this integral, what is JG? 4.47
